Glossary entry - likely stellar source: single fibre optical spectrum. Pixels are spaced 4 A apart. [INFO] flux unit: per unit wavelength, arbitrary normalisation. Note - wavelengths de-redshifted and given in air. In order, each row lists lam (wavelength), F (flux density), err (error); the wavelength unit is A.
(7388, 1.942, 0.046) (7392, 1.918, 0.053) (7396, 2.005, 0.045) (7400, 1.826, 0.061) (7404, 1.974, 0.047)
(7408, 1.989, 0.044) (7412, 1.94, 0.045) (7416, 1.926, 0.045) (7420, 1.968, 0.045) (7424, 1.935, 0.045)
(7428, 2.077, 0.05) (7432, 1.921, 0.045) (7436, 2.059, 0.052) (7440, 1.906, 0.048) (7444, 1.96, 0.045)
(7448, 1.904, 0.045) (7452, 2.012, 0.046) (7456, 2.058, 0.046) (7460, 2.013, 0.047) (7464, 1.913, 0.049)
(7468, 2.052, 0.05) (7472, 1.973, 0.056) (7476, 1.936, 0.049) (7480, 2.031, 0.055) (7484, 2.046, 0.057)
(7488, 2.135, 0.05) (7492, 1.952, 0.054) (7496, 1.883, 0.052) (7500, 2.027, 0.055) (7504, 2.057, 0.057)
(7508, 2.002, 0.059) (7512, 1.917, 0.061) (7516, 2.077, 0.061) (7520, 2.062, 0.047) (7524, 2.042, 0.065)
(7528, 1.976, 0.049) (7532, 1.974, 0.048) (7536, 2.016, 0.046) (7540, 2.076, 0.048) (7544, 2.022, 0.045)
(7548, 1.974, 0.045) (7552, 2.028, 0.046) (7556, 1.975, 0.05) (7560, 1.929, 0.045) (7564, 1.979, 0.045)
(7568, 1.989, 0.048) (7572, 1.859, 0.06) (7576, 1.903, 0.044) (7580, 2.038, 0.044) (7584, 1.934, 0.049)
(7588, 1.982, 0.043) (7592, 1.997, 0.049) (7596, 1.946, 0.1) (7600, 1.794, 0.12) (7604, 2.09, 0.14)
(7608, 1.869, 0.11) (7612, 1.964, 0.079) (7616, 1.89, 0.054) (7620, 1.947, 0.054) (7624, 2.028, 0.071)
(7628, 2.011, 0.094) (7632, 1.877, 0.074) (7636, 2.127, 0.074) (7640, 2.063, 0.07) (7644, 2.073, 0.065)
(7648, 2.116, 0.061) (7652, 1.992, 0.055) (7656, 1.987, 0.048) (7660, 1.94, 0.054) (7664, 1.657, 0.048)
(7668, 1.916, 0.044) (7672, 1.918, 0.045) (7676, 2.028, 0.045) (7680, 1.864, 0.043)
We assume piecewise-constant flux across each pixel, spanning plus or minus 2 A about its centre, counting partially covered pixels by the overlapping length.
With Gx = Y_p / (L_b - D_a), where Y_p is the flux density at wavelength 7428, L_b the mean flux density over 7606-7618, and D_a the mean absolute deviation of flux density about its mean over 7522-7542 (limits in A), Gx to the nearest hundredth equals 1.11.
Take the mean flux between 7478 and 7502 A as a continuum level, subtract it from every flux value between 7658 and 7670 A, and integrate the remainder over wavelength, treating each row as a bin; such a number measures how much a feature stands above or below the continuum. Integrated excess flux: -2.1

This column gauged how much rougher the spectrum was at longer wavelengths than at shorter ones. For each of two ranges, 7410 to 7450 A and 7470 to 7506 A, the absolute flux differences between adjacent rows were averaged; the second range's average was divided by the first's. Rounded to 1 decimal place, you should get 0.9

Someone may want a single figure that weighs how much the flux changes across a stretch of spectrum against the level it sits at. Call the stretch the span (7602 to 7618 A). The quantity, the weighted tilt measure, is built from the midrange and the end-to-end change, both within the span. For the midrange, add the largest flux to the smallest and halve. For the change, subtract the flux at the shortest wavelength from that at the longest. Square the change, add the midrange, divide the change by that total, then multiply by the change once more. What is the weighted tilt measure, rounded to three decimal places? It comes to 0.020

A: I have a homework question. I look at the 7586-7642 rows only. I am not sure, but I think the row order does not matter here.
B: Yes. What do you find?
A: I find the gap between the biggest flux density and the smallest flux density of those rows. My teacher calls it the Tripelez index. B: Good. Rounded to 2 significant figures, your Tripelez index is 0.33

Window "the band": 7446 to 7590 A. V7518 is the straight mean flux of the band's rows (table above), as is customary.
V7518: 1.99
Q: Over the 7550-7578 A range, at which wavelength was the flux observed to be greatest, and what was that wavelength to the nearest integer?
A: 7552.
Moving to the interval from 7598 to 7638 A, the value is 7636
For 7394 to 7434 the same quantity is 7428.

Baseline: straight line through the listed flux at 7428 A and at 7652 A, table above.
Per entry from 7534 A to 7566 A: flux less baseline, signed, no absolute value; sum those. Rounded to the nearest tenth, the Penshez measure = -0.2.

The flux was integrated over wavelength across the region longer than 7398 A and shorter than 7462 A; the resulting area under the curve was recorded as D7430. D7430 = 126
